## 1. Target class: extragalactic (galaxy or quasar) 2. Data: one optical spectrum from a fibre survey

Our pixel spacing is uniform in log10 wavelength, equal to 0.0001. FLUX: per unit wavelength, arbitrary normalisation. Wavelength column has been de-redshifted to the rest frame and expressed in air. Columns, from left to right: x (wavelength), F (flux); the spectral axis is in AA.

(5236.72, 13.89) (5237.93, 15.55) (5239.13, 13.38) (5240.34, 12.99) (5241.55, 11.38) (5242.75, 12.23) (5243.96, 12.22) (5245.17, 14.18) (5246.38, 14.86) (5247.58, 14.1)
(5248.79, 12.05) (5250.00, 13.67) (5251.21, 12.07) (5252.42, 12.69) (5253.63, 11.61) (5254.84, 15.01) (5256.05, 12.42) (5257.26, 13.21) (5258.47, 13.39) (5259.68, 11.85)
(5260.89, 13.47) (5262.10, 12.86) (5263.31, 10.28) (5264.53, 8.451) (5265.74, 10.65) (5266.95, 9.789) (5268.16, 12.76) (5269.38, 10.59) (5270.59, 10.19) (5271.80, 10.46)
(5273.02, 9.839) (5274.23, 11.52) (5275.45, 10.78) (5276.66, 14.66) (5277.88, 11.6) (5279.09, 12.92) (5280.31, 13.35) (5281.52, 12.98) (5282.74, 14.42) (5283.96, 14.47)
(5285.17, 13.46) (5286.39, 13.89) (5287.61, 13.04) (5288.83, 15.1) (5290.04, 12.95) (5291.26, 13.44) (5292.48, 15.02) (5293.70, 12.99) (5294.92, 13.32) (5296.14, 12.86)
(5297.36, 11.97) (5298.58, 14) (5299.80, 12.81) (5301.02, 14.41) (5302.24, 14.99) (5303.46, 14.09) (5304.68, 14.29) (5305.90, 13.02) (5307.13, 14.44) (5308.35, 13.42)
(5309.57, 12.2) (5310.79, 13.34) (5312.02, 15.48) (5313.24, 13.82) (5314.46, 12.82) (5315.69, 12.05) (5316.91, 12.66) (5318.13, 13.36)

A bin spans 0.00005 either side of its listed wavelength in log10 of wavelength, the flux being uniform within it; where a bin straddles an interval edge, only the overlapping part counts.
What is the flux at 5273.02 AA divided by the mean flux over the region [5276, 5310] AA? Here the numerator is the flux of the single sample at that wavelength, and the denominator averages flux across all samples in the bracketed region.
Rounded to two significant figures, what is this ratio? 0.72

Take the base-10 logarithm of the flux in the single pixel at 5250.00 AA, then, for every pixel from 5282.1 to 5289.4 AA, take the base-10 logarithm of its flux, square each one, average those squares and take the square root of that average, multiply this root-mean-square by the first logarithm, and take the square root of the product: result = 1.14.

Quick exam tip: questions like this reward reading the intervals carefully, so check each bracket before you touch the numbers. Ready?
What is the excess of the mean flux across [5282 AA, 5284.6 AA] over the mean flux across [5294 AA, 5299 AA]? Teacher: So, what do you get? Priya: 1.4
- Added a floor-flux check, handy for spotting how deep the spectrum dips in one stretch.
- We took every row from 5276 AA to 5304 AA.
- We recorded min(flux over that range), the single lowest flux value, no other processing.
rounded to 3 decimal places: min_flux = 11.600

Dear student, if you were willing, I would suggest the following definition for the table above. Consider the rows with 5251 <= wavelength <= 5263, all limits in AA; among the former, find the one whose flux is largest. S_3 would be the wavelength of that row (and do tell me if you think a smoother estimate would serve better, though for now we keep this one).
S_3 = 5254.84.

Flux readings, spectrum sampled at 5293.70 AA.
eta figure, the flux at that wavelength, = 12.99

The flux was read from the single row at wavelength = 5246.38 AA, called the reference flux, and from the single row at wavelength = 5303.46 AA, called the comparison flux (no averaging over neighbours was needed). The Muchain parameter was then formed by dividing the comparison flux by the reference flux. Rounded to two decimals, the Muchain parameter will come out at 0.95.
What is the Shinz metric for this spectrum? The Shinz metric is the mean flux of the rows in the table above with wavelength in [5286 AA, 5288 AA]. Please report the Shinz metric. 13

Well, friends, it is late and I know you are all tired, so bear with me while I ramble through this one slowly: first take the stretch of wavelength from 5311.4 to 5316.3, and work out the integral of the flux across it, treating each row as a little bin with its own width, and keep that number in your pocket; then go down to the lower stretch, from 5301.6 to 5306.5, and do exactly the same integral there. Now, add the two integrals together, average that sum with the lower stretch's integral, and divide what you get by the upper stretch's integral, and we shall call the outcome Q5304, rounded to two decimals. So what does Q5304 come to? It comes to 1.54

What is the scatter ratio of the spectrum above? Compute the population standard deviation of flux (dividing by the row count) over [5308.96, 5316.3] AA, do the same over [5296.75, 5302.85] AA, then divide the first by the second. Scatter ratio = 1.05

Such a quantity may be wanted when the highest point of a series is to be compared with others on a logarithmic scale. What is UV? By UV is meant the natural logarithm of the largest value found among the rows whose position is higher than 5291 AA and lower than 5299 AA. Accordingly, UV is 2.71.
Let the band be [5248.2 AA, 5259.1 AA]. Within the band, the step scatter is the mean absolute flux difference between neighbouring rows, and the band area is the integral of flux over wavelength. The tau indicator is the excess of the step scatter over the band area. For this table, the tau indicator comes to -139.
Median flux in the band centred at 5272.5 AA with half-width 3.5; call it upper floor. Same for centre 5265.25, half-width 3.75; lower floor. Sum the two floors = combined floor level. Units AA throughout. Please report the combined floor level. 21.0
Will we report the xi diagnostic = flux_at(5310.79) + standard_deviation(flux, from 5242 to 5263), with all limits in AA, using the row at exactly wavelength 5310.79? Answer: 14.4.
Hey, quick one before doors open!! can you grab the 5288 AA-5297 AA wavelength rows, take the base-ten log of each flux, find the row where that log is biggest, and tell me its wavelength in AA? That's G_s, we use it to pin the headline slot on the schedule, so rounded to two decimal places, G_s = 5288.83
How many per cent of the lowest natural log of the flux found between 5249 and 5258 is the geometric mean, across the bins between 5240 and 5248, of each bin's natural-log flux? 105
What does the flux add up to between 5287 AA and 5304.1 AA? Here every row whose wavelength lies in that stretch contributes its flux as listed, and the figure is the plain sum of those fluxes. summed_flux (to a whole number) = 191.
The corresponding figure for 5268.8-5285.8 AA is 171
